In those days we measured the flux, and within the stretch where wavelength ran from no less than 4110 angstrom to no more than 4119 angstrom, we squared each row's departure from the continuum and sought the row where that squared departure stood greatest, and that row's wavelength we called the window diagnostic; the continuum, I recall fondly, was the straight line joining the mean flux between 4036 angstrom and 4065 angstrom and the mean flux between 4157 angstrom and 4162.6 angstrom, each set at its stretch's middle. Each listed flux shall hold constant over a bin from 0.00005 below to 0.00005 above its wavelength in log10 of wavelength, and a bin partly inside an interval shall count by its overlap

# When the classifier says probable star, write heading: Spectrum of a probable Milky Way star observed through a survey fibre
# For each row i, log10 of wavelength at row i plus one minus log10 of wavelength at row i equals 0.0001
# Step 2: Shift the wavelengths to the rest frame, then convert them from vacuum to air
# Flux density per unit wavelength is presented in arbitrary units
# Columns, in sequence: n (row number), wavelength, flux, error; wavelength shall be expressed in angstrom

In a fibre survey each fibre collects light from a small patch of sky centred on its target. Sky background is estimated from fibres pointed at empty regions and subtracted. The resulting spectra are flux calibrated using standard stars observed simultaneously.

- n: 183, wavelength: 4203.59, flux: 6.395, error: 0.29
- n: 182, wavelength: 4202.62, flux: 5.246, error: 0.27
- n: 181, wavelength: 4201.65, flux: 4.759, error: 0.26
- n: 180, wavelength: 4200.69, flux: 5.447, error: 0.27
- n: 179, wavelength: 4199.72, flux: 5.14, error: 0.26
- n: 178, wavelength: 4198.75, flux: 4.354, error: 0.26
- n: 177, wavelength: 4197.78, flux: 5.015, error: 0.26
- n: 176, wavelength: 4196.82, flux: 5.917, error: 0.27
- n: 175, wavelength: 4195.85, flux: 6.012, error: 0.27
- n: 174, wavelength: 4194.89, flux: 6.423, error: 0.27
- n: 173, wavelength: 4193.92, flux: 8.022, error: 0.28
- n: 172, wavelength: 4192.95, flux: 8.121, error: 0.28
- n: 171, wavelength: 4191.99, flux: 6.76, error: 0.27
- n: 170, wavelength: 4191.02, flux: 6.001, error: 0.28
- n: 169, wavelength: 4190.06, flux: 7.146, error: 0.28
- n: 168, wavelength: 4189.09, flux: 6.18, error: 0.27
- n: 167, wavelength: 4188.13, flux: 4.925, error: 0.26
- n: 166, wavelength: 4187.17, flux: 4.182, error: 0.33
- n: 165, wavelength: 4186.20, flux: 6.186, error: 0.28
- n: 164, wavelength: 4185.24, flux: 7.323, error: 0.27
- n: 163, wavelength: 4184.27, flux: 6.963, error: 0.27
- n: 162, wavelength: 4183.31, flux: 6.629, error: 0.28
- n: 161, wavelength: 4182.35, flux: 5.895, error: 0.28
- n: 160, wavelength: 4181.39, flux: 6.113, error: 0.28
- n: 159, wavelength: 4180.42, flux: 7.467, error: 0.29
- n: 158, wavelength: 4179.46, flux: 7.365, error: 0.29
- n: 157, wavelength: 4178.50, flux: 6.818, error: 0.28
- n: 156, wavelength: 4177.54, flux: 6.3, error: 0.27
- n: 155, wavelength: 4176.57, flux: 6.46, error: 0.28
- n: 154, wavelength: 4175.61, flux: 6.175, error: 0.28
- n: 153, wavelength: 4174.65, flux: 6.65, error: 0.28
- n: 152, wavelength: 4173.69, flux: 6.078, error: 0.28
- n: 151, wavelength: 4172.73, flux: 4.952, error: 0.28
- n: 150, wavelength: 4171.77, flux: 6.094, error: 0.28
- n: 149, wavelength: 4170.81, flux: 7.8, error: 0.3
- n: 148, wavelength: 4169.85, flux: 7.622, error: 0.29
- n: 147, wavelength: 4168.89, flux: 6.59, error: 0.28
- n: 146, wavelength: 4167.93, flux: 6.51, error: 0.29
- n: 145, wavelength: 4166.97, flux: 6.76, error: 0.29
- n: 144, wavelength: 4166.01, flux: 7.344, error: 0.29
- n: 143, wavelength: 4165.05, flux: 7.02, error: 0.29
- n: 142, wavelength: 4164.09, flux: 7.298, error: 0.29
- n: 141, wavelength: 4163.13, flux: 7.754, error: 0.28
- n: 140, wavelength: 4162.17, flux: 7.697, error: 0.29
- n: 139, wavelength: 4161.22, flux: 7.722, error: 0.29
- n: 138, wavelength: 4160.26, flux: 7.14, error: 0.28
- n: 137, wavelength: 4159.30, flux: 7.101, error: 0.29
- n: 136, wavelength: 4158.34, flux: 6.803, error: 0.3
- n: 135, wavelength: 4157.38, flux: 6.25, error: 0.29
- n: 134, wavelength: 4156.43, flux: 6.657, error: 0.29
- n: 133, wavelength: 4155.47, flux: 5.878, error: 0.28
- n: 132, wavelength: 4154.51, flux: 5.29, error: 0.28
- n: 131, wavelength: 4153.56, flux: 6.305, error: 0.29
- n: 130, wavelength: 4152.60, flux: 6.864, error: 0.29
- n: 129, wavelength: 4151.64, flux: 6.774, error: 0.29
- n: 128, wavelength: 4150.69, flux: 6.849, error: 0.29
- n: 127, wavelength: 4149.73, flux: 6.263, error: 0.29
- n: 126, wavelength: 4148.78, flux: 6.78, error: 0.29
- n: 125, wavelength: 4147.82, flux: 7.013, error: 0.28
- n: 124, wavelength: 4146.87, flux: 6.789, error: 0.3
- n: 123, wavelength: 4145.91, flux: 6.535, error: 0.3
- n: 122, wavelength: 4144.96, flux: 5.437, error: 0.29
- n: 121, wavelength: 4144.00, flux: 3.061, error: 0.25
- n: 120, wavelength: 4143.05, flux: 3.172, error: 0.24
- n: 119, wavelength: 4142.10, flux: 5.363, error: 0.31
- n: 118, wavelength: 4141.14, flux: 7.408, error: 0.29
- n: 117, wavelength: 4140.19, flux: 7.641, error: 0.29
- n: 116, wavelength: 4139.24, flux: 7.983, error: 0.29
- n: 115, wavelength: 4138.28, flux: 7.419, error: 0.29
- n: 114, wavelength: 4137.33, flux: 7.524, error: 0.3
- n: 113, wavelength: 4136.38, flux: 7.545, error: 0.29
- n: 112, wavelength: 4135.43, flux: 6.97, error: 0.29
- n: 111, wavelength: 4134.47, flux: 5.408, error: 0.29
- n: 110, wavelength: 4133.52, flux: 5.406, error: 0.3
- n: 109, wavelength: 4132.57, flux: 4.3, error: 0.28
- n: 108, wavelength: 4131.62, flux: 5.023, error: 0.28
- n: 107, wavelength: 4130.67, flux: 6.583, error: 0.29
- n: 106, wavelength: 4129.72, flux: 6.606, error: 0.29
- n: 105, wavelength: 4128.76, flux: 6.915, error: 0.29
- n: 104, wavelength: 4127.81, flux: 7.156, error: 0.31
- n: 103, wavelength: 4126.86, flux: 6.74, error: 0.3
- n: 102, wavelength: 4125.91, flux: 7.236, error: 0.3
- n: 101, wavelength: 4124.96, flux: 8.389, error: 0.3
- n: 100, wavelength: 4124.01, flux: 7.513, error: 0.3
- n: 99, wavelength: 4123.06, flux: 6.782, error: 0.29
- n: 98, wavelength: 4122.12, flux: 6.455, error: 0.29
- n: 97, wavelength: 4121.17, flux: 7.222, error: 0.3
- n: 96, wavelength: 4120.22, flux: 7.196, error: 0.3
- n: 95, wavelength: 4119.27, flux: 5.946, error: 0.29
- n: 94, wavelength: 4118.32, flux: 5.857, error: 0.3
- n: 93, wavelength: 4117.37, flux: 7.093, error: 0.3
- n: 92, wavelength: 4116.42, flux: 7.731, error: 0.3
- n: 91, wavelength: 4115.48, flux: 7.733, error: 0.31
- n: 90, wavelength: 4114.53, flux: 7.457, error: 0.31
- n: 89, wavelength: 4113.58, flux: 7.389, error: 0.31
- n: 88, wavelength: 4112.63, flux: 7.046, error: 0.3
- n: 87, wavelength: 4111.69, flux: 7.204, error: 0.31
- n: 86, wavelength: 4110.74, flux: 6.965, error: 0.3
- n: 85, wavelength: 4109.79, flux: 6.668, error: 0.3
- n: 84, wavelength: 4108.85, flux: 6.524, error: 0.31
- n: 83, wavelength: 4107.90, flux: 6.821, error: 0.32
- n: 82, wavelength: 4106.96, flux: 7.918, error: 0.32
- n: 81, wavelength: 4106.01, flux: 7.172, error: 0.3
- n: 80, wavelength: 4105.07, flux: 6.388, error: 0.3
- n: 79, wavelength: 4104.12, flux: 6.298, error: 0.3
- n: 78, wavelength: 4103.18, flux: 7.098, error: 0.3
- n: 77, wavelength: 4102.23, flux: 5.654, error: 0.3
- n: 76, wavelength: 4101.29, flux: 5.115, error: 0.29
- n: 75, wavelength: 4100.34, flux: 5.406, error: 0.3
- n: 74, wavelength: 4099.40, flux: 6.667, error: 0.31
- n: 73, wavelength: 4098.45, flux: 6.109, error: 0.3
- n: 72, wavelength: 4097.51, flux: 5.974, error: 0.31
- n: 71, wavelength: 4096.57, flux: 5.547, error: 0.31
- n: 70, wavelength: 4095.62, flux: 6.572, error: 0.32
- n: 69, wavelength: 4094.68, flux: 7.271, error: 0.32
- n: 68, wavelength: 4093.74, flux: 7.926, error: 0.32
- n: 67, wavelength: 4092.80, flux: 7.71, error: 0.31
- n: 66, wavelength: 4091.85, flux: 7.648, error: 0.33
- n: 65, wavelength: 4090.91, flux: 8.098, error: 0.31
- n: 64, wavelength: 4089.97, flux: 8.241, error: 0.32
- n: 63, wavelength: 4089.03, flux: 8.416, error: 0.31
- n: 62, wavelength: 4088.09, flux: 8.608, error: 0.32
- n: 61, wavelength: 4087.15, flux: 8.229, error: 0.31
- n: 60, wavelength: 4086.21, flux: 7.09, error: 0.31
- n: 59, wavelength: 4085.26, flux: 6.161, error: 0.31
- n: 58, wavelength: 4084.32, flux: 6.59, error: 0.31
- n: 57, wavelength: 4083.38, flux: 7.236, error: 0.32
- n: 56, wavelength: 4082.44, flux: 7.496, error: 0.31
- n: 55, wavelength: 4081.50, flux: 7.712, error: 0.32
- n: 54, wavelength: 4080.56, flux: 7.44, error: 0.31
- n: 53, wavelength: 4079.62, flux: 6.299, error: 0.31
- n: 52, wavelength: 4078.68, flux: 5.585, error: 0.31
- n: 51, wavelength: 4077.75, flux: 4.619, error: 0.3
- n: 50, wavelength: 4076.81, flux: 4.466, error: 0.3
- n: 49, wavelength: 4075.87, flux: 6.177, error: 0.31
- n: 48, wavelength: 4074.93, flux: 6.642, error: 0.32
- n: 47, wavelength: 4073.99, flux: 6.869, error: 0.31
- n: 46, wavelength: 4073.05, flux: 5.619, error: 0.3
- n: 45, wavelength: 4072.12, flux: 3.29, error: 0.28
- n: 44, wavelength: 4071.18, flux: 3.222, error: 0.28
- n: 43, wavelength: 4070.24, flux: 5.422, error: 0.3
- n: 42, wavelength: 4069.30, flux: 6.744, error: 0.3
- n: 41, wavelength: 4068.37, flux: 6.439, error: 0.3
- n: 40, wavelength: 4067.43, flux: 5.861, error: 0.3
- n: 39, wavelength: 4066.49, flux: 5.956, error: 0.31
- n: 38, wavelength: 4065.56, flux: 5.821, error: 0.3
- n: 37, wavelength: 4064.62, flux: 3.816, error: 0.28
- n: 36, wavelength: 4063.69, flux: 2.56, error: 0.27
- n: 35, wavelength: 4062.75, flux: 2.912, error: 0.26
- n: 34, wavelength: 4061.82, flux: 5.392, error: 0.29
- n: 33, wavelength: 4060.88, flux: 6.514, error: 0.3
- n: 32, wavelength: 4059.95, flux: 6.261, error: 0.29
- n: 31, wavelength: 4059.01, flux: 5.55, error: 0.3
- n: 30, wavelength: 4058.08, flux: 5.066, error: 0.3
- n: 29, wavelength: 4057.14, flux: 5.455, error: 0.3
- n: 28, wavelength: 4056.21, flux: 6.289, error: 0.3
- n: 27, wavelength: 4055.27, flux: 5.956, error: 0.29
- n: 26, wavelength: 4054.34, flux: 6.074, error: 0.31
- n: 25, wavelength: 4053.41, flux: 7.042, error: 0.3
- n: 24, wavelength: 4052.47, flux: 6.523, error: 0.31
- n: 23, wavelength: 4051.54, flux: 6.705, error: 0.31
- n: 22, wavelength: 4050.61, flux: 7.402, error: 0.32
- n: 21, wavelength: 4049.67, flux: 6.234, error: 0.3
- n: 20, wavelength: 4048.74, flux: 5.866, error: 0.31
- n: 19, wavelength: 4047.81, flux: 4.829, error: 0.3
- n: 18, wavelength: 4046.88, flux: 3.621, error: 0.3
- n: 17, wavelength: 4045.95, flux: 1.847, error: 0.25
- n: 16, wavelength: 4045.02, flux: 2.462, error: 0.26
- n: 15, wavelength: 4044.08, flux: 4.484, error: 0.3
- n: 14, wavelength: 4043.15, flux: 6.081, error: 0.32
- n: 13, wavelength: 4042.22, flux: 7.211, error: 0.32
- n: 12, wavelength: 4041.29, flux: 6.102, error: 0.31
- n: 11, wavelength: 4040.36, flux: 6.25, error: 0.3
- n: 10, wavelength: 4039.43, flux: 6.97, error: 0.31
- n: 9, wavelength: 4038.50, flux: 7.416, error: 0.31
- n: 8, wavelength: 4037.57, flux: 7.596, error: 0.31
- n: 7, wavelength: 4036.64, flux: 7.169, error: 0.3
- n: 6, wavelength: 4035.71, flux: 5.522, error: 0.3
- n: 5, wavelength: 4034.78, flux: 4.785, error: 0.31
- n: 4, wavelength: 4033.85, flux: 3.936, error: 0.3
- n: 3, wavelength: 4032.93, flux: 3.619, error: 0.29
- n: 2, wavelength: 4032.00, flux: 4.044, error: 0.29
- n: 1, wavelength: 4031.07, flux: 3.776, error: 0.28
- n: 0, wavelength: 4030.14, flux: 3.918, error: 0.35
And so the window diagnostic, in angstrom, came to 4115.48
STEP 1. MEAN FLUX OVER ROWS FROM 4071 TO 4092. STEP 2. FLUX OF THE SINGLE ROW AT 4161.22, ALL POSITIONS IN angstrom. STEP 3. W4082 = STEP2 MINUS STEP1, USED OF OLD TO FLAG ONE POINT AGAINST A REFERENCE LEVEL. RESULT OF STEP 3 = 1.1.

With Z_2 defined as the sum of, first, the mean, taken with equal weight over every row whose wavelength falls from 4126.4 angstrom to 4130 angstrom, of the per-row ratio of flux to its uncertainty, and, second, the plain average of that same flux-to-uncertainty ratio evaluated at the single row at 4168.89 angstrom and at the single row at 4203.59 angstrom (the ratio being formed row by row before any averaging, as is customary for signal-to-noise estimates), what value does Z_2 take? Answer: 46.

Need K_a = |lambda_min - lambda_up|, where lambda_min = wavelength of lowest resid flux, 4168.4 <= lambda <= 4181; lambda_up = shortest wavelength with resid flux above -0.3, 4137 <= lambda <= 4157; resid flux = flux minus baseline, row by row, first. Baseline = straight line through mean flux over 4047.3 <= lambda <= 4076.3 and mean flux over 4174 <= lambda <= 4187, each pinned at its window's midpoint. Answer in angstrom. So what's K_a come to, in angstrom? 35.4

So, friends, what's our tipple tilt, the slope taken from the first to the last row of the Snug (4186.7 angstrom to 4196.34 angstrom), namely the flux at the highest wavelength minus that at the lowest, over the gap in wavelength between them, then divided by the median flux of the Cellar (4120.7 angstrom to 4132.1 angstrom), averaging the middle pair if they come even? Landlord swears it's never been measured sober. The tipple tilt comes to 0.031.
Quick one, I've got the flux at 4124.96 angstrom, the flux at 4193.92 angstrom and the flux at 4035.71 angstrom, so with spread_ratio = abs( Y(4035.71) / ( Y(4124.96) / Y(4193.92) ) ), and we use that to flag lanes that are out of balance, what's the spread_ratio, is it 5.28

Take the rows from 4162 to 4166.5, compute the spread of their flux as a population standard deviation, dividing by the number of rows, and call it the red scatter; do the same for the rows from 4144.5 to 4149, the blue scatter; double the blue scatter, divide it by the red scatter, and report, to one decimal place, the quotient 4.1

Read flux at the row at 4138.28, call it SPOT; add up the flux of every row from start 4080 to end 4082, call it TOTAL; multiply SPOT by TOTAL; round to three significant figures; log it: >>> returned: 112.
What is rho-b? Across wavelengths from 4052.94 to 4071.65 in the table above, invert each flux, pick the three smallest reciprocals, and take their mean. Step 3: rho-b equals 0.148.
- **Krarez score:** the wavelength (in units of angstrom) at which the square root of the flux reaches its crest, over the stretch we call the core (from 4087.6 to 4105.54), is 4088.09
